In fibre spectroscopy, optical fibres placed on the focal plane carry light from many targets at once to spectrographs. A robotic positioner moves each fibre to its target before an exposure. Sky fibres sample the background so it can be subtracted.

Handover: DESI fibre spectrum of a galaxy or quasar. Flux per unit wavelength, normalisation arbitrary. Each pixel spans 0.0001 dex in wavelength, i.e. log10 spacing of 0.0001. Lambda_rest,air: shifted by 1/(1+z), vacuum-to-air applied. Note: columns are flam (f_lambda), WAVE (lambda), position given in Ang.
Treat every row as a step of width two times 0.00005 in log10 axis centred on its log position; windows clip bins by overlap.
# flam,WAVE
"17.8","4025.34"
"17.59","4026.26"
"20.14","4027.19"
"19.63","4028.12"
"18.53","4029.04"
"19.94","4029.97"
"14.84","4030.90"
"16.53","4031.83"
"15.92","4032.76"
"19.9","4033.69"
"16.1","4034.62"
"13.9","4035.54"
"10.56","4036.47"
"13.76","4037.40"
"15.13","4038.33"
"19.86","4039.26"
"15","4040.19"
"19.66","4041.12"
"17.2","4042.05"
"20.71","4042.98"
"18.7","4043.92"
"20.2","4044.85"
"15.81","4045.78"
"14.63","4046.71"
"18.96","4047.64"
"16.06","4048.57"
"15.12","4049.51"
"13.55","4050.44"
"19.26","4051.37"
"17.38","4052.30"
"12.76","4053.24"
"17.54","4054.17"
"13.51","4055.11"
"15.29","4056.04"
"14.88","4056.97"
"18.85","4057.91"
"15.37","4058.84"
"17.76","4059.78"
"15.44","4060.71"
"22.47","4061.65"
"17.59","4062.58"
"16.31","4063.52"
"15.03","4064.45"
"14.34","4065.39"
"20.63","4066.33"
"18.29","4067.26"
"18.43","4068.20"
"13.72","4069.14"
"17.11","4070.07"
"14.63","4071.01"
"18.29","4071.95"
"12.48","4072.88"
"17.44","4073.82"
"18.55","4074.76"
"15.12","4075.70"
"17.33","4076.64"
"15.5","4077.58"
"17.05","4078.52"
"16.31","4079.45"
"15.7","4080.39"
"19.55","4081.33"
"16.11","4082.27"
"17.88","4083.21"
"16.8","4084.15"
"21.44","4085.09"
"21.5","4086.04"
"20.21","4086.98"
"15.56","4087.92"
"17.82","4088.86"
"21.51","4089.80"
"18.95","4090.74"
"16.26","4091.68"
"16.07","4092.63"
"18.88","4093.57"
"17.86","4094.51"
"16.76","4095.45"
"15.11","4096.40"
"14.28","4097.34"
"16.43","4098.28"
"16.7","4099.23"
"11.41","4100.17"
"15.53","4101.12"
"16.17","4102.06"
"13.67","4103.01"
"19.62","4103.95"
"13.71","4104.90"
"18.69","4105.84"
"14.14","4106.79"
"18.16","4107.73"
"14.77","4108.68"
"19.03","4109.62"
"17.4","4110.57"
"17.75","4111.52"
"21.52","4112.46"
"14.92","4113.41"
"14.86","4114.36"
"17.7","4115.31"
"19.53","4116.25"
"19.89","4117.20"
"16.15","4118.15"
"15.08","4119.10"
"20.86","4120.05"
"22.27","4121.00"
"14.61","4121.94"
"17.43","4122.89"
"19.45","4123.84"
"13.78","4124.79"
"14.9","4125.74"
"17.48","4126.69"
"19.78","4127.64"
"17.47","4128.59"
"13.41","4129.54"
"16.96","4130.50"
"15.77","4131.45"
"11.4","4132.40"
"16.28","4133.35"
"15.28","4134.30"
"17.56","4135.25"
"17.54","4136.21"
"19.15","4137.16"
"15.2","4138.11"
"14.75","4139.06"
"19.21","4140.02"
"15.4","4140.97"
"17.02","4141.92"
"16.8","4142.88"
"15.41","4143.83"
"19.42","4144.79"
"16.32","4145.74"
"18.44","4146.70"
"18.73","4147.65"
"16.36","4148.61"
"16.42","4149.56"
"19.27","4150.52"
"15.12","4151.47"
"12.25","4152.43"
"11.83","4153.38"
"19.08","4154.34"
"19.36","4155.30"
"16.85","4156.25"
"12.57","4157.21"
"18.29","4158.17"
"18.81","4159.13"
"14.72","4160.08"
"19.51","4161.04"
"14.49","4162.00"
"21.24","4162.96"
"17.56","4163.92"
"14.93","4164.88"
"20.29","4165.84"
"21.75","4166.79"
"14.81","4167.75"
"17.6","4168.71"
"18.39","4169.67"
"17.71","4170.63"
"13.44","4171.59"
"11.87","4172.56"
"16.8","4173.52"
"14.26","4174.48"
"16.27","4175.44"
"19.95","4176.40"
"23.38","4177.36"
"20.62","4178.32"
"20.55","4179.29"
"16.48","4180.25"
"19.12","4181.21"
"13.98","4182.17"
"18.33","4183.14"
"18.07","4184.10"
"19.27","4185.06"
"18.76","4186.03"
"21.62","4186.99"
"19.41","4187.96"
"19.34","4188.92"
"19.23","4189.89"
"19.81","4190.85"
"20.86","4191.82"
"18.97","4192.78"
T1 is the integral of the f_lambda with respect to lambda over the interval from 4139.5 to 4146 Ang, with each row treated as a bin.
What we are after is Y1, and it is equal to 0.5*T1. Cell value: 56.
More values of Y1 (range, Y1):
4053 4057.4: 33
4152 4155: 22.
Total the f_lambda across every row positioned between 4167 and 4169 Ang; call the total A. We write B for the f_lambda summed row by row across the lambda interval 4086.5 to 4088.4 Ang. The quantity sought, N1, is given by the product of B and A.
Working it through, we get 1159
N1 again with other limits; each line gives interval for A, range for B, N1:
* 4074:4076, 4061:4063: 1349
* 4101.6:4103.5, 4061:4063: 1195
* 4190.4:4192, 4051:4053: 1490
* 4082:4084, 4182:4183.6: 1098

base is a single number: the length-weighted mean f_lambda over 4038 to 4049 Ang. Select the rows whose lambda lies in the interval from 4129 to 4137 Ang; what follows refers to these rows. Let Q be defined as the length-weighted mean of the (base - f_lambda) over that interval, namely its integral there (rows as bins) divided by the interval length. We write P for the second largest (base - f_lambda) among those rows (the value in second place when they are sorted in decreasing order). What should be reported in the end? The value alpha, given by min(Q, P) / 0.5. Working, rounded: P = 4.3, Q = 2.0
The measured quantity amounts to 4.0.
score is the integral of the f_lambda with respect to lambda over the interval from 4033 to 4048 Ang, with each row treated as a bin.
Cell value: 253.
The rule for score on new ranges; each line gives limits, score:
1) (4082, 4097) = 271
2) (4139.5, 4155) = 259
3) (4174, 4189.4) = 288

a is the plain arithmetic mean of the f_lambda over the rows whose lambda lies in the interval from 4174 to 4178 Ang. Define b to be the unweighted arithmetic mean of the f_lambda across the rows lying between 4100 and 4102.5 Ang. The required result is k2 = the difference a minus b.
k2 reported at 4.1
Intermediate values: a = 18.5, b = 14.4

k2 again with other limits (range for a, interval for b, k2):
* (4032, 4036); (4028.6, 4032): -1.0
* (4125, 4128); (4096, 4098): 2.7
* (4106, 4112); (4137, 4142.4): 0.1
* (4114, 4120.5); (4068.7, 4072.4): 1.8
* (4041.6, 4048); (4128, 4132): 2.1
